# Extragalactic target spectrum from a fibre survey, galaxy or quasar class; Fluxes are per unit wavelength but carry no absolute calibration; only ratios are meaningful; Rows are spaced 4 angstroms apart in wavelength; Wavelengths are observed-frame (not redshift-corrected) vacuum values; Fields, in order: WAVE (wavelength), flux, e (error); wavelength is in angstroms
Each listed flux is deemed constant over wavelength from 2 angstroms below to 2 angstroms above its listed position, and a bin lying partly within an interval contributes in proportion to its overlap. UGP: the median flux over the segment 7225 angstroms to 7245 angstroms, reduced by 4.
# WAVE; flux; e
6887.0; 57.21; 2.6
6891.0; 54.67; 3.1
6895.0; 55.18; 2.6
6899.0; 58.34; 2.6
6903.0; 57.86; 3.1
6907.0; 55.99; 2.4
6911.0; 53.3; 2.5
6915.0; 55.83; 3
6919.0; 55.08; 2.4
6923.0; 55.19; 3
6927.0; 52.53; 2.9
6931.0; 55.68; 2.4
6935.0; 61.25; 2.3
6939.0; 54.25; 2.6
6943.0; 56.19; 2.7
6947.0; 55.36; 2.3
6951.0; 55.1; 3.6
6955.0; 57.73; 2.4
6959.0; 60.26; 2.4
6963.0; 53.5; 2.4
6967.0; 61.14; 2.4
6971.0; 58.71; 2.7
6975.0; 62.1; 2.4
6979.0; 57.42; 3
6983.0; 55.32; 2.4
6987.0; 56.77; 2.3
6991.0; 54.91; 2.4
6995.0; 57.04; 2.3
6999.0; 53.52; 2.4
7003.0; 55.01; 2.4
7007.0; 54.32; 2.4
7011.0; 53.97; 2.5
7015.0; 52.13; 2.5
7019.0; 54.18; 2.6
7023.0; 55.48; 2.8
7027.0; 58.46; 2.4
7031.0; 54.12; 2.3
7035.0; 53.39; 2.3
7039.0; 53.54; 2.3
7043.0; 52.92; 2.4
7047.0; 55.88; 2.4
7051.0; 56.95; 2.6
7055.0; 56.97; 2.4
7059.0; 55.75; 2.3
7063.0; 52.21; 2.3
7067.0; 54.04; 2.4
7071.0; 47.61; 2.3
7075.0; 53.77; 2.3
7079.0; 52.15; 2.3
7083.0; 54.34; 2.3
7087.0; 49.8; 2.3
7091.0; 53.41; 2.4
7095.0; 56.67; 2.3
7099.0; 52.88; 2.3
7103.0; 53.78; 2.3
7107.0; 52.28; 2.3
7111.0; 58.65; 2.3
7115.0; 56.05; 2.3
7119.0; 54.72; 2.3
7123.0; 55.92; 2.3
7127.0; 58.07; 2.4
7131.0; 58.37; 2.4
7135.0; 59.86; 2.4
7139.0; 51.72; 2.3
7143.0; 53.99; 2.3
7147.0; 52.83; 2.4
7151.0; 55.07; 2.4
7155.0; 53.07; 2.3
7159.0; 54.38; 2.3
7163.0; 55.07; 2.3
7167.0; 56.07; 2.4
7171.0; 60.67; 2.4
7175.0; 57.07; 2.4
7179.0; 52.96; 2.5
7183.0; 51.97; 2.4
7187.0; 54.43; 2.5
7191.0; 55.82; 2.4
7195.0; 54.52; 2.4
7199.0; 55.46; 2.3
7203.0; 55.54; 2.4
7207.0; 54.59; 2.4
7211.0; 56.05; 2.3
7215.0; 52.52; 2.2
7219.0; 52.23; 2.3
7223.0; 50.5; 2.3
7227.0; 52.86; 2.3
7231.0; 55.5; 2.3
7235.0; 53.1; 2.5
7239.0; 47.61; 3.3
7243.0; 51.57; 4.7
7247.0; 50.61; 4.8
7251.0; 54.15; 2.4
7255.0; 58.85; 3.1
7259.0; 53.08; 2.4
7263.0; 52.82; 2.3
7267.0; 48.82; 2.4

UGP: 48.9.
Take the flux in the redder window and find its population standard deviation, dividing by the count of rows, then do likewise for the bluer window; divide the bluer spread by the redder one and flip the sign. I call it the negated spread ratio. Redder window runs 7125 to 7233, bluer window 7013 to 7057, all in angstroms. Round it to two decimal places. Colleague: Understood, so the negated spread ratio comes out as -0.78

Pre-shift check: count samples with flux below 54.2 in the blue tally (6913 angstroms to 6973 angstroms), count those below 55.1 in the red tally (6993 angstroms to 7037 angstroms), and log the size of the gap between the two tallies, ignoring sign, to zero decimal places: 6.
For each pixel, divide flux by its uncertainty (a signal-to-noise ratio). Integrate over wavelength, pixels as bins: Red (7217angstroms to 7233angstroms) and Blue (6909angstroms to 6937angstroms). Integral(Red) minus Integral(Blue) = -230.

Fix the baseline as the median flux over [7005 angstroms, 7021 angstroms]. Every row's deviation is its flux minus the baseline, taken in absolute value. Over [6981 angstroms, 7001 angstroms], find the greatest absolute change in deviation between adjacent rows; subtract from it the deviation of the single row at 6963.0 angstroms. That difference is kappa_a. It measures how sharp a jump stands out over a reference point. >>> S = 1.8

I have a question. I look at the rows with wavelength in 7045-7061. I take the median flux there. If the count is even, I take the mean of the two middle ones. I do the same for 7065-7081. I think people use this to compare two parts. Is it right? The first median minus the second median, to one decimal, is 3.5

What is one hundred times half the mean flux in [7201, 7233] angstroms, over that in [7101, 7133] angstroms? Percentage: 48.0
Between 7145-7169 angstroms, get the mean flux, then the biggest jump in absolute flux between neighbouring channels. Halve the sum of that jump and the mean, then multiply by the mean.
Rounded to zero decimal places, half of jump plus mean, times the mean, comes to 1541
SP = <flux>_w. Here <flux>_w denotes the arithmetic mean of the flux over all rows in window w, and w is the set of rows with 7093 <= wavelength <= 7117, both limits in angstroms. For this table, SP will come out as 55.1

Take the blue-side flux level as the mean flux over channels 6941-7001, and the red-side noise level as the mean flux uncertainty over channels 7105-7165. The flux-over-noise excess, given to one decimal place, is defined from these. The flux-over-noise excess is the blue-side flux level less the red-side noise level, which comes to 54.7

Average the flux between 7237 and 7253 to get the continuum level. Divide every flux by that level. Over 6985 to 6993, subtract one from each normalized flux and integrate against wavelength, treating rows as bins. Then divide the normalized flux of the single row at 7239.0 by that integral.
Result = 1.2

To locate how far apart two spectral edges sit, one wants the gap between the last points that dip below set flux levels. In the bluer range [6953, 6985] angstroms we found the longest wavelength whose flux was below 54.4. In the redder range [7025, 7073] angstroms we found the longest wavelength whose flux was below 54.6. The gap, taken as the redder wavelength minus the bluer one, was 108 angstroms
